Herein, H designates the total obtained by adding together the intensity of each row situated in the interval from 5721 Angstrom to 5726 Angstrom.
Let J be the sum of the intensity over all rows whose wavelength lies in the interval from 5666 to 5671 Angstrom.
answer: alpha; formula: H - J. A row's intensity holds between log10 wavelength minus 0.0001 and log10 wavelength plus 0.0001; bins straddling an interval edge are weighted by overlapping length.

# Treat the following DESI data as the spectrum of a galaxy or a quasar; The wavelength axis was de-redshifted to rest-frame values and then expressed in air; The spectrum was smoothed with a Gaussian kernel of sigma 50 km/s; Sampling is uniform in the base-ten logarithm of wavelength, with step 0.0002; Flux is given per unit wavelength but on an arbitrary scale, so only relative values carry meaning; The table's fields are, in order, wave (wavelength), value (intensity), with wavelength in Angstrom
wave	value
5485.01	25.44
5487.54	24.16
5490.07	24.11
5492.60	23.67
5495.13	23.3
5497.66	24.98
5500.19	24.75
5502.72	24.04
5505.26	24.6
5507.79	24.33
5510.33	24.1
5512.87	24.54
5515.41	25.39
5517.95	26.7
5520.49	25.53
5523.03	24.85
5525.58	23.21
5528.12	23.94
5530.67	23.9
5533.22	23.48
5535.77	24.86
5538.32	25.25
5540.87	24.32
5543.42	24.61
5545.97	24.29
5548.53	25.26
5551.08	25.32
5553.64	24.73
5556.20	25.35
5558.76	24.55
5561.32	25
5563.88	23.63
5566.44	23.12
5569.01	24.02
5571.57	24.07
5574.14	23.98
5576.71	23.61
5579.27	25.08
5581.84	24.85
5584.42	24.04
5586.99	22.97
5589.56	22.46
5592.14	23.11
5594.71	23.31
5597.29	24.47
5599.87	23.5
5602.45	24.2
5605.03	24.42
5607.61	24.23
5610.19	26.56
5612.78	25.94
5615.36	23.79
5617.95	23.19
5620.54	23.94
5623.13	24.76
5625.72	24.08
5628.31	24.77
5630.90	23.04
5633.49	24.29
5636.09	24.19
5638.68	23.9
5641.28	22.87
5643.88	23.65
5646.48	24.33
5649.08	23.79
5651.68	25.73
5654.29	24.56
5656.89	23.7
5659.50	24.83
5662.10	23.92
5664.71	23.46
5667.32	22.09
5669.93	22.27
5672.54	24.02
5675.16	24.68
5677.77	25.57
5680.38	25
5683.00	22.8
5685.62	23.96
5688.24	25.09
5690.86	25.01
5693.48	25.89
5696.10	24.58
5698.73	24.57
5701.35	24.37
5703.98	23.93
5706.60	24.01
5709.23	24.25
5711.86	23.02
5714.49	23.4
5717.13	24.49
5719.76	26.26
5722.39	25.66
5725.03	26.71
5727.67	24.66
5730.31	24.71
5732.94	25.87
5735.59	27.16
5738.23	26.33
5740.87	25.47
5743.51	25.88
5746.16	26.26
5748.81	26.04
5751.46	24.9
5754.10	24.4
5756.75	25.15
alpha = 8.0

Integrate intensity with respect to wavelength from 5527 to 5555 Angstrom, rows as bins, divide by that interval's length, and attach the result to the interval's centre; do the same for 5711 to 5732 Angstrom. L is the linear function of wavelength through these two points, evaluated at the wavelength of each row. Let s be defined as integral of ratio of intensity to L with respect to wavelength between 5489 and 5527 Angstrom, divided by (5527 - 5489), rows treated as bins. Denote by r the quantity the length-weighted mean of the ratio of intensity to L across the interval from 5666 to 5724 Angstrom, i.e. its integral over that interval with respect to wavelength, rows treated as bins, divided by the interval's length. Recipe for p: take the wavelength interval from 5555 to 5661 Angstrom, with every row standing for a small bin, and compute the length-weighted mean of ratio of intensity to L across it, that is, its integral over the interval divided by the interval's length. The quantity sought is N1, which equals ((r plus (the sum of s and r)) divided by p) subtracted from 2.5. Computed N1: -0.53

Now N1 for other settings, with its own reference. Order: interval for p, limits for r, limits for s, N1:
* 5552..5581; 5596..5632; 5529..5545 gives -0.50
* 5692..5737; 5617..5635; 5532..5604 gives -0.43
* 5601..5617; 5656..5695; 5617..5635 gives -0.40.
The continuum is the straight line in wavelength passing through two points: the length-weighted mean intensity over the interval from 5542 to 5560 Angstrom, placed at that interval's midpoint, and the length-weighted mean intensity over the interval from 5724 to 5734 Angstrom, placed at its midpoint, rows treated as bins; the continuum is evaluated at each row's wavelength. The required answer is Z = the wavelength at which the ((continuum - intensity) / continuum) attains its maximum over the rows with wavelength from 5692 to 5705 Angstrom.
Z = 5703.98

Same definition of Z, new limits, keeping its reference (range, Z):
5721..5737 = 5727.67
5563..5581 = 5566.44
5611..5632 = 5630.90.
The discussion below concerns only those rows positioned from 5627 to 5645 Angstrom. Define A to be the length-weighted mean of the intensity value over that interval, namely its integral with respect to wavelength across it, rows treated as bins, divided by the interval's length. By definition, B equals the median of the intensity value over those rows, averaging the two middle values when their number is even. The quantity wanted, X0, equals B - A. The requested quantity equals 0.08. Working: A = 23.8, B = 23.9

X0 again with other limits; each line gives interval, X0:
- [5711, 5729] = -0.26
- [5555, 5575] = -0.17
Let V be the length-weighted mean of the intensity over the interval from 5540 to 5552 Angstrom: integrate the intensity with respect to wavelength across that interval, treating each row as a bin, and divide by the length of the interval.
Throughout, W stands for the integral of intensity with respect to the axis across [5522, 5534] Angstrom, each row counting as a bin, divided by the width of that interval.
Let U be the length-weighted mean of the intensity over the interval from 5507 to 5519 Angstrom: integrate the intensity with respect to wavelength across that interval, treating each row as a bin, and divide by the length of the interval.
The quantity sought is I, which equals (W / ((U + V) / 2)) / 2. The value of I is 0.479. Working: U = 25.0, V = 24.8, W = 23.9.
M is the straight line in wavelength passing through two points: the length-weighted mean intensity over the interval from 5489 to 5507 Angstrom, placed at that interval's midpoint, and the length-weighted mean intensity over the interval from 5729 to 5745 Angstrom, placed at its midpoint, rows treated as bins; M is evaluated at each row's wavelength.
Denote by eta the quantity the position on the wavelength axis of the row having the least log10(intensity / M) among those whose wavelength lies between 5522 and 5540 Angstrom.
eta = 5525.58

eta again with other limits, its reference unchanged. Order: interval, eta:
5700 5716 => 5711.86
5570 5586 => 5576.71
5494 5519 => 5495.13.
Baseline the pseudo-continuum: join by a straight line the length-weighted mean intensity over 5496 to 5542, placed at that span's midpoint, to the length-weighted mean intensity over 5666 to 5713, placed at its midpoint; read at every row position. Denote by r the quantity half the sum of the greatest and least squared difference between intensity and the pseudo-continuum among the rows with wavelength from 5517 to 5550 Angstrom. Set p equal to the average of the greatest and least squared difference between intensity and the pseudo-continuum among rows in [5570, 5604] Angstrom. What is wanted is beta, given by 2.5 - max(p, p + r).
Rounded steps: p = 1.9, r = 2.23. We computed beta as -1.6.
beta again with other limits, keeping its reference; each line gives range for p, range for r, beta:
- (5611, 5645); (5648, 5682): -1.1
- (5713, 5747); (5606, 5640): -4.8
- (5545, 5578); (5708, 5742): -3.2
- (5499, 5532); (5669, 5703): -1.7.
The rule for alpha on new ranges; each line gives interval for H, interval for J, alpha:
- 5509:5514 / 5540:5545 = -0.3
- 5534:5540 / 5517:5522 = -2.1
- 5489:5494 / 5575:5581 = -0.9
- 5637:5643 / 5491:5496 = -0.2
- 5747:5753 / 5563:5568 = 4.2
